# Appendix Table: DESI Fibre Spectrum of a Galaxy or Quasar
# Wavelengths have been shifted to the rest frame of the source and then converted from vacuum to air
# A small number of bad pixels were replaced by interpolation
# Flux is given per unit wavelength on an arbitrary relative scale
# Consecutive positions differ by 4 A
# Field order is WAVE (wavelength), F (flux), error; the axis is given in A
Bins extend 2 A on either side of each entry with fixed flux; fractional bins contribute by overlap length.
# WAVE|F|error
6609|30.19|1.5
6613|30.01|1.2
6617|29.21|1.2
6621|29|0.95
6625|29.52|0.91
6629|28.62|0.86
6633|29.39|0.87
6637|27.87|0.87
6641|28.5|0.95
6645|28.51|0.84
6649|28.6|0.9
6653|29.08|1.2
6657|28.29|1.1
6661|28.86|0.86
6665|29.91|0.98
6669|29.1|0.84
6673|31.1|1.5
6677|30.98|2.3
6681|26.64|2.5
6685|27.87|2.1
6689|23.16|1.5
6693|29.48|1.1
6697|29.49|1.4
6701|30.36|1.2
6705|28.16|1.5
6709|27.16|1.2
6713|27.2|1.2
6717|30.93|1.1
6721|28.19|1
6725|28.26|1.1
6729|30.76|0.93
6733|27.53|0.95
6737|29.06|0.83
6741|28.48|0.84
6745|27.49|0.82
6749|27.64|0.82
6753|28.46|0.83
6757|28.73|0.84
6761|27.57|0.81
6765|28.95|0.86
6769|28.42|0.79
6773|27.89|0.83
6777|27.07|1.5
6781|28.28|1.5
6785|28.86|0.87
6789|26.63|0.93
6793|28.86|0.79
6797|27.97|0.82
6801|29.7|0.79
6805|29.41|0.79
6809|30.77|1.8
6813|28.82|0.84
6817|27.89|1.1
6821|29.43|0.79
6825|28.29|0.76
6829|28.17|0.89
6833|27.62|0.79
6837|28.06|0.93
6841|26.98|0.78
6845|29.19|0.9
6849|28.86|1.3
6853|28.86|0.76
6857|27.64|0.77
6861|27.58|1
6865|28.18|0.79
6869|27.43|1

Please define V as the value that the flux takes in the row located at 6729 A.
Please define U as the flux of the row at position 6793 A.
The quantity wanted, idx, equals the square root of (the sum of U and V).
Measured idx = 7.72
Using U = 28.86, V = 30.76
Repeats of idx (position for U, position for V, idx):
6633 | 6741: 7.61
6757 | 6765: 7.59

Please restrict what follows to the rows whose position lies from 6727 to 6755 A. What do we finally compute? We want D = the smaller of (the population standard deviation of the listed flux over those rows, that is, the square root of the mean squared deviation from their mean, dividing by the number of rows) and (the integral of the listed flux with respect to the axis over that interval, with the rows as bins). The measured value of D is 1.1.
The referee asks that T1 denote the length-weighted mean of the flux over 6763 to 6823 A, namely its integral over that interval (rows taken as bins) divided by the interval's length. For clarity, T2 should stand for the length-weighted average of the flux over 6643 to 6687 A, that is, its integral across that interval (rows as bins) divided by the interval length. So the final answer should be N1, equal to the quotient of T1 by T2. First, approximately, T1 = 28.6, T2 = 29.0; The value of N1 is 0.99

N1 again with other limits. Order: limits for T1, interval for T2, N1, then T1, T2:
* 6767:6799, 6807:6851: 0.98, 28.0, 28.6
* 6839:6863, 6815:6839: 1.00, 28.2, 28.2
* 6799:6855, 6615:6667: 0.99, 28.7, 28.9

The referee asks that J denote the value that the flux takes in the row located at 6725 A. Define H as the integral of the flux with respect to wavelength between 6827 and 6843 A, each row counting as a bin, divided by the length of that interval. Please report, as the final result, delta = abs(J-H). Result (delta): 0.6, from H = 27.7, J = 28.26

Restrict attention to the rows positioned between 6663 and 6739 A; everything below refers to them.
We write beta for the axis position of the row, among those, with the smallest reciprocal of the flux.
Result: 6673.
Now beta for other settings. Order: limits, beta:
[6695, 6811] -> 6717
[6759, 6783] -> 6765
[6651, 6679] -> 6673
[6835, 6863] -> 6845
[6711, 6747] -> 6717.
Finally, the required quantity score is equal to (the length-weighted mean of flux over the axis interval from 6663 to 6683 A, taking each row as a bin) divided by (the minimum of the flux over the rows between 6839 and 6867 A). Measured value 1.10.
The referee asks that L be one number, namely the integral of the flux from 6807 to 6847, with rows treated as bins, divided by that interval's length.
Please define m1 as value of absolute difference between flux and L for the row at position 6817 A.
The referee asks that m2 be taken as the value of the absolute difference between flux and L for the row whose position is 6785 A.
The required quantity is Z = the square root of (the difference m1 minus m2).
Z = 0.54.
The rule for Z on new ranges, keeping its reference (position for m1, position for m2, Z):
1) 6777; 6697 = 0.70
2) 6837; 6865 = 0.35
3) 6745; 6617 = 0.59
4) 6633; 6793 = 0.73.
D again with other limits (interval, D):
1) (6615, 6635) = 0.3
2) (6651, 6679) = 1.0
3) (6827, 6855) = 0.7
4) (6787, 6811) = 1.3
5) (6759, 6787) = 0.6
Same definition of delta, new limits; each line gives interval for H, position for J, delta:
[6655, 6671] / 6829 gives 0.9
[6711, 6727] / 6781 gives 0.4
